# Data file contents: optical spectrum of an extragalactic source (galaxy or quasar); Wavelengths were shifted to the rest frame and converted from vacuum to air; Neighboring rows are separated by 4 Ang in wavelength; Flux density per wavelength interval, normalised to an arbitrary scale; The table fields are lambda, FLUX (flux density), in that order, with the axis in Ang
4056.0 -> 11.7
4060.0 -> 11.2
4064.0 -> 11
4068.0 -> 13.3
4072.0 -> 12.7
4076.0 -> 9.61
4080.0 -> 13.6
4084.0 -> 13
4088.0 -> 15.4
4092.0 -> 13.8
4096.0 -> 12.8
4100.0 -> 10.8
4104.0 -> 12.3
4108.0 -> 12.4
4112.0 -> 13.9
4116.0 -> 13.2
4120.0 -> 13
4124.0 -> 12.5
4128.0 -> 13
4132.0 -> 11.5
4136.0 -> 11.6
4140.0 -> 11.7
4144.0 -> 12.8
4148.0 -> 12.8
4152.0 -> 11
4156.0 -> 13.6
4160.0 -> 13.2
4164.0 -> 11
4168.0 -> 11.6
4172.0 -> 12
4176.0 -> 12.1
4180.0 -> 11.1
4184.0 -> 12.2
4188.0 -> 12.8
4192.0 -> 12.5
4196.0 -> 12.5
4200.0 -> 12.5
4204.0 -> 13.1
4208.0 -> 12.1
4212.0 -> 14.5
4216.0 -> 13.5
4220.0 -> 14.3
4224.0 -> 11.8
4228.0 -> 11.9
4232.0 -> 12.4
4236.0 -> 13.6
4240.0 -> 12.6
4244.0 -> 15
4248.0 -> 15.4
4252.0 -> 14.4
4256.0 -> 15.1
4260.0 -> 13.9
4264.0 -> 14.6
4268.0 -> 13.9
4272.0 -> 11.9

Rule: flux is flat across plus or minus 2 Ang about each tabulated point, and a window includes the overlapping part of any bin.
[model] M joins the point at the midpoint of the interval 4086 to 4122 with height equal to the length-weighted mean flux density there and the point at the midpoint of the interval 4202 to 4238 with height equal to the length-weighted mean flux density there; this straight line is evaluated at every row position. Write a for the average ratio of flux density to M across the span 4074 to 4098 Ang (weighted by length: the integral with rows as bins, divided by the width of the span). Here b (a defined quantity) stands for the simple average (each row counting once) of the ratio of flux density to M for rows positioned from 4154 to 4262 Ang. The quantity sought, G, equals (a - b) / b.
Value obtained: 0.00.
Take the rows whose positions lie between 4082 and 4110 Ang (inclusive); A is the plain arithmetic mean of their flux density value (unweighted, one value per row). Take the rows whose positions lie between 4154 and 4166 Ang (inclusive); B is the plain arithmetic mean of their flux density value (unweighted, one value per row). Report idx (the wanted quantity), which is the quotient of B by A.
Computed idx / 0.97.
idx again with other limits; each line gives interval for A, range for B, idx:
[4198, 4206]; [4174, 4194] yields 0.95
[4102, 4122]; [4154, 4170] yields 0.95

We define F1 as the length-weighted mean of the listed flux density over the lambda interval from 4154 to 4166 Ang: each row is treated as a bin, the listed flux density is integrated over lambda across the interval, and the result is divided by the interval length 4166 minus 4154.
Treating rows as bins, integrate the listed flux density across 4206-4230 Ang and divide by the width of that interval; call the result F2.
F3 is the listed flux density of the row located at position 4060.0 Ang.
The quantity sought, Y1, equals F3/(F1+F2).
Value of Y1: 0.437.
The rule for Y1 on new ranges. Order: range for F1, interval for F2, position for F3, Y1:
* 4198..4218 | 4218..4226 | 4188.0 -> 0.489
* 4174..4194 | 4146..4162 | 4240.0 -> 0.508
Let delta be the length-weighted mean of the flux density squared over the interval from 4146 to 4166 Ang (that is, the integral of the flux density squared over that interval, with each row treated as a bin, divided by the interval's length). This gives 153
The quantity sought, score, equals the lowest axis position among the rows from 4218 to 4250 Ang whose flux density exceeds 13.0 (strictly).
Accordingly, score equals 4220.0 Ang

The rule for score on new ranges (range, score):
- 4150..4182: 4156.0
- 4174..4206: 4204.0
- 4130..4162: 4156.0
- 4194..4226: 4204.0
